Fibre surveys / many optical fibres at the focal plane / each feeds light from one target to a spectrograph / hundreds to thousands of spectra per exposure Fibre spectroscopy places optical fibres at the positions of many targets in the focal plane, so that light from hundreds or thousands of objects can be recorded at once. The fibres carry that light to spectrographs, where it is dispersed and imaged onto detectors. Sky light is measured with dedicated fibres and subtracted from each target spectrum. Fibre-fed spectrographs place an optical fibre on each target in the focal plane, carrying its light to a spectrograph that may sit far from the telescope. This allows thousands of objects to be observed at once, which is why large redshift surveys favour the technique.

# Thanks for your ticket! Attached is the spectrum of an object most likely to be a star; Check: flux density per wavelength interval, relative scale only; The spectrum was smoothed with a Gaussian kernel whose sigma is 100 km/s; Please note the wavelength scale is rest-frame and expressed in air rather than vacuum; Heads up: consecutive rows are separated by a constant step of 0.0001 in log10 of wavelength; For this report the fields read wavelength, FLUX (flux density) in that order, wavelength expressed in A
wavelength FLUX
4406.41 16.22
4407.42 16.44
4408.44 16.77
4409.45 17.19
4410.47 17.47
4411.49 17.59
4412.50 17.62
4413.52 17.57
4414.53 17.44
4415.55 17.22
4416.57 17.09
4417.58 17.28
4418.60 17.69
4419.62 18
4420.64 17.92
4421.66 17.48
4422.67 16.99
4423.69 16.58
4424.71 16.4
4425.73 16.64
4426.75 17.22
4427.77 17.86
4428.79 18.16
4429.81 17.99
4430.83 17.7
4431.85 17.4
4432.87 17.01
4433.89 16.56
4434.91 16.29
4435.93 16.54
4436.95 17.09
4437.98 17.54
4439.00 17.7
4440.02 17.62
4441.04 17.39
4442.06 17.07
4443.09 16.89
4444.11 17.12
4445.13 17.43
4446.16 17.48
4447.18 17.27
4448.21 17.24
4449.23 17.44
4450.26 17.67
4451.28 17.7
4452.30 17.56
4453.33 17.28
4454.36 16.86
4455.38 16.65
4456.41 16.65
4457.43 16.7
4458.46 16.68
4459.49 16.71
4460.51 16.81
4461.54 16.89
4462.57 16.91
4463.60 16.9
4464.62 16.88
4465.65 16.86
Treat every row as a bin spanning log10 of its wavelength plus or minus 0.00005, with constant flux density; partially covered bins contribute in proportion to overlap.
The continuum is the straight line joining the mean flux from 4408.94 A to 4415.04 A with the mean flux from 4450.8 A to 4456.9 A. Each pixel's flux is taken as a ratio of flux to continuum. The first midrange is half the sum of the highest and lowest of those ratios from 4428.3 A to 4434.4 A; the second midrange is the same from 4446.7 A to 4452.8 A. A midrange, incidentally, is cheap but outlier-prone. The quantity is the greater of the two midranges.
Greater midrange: 1.019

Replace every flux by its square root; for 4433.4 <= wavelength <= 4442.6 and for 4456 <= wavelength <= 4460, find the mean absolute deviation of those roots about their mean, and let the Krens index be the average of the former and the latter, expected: 0.027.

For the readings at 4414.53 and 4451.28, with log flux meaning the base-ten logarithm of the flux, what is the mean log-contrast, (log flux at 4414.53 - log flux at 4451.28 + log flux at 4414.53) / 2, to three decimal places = 0.618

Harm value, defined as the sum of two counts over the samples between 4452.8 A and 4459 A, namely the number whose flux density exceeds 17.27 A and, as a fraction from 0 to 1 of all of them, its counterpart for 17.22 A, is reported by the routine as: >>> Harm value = 1.2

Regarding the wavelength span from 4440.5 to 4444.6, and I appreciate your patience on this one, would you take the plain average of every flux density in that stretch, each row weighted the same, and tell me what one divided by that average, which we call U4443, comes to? 0.0584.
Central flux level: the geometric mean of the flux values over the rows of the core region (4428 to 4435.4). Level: 17.3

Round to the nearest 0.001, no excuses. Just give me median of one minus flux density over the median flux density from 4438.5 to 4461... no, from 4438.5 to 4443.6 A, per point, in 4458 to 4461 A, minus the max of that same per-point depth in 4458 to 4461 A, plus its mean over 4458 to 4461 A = 0.036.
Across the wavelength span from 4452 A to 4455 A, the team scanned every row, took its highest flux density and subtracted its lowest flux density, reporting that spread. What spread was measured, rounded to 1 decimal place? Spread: 0.7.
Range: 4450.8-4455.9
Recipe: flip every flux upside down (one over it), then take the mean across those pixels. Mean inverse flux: 0.0581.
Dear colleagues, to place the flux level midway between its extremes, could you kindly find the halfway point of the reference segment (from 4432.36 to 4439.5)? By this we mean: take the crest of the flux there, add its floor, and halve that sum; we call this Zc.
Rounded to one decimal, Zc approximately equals 17.0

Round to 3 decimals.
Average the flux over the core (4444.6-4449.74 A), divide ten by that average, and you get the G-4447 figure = 0.576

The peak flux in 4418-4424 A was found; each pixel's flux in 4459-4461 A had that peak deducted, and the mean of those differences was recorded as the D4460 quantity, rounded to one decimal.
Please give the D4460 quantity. -1.2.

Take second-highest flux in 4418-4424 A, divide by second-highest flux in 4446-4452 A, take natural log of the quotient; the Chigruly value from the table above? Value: 0.01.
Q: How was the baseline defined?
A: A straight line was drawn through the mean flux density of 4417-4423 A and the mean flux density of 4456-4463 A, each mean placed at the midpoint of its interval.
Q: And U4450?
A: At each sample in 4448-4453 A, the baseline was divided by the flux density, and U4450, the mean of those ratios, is 0.97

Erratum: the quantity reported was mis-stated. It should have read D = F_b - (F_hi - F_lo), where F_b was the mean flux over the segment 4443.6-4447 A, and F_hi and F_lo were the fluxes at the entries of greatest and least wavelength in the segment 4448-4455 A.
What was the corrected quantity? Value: 17.7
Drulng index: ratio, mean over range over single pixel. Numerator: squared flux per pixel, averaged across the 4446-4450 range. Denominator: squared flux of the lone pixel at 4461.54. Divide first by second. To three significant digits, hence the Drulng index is 1.06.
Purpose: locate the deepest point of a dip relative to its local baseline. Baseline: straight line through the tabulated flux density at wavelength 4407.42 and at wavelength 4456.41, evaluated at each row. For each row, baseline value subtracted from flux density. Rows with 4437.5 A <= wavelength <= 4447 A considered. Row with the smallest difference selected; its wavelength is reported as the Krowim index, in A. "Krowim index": 4443.09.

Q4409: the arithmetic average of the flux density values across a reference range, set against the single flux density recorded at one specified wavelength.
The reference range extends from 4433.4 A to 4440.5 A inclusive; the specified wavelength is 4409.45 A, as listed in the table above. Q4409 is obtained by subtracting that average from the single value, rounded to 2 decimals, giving 0.14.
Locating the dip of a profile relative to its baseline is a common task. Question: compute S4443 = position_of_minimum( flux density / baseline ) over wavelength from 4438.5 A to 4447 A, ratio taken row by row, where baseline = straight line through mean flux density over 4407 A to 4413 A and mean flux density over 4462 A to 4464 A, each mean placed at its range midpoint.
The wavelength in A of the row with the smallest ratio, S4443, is 4443.09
